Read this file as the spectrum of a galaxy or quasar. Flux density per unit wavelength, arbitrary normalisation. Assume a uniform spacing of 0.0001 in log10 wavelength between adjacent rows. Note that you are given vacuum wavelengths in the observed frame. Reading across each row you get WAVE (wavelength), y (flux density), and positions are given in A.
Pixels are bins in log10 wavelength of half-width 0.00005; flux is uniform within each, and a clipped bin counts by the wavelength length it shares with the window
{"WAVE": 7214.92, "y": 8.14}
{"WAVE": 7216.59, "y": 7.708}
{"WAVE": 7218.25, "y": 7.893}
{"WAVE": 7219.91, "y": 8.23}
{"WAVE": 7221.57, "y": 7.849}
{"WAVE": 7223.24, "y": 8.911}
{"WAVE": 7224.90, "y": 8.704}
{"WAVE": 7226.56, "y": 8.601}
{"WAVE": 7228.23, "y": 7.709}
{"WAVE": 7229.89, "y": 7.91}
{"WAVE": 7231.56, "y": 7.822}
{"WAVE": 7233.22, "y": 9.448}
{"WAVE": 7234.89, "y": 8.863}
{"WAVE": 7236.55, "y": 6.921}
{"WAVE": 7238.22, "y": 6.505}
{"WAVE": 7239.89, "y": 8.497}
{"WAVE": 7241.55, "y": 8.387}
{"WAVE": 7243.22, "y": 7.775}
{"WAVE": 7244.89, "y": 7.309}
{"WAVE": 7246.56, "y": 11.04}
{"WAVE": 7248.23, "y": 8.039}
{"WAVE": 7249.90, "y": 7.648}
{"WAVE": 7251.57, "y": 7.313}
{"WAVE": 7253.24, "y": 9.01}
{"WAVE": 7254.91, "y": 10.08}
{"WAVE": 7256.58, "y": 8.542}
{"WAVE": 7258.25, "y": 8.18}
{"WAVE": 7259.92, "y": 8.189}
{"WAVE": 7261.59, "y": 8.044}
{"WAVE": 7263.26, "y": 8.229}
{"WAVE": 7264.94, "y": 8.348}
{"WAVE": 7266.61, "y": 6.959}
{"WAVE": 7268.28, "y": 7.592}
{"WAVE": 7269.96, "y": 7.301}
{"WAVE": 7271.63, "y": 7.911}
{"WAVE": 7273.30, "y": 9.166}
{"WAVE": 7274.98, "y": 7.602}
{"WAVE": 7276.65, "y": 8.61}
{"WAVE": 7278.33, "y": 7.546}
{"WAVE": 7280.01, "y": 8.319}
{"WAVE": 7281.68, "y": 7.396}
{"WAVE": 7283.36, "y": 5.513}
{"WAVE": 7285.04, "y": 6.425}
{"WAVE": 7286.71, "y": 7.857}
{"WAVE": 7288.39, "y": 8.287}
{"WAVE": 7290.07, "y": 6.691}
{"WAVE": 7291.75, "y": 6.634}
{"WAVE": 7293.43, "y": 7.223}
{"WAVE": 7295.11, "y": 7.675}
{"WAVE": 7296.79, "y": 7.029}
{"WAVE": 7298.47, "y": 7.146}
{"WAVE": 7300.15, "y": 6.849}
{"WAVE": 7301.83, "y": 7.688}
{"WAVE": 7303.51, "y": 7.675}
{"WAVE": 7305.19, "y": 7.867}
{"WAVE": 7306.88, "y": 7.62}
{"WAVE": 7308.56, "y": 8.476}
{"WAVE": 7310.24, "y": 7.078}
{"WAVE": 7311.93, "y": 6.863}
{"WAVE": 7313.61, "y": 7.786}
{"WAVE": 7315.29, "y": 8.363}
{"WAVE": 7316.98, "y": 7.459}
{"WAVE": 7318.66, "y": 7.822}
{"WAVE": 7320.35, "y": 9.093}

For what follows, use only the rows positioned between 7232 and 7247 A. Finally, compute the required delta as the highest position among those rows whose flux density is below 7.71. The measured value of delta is 7244.89 A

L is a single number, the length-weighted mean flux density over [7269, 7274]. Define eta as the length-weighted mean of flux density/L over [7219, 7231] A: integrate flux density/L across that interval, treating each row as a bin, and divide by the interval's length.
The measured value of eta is 1.02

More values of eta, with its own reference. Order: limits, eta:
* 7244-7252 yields 1.03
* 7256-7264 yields 1.02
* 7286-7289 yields 1.00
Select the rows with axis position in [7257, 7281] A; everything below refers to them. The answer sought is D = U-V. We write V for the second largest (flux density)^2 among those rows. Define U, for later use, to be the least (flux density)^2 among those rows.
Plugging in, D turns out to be -26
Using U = 48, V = 74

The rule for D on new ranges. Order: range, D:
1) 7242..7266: -48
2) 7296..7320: -23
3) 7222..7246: -37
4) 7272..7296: -44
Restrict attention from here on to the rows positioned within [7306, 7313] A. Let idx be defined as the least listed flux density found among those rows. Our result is 6.863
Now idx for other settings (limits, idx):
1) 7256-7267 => 6.959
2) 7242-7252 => 7.309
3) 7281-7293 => 5.513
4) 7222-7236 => 7.709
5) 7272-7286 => 5.513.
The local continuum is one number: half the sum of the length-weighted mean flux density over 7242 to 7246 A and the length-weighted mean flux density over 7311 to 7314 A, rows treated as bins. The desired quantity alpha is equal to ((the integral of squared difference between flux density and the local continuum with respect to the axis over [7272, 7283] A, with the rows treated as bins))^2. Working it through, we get 88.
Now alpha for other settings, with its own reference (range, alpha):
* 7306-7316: 14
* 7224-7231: 20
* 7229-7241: 180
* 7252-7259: 276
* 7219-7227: 59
